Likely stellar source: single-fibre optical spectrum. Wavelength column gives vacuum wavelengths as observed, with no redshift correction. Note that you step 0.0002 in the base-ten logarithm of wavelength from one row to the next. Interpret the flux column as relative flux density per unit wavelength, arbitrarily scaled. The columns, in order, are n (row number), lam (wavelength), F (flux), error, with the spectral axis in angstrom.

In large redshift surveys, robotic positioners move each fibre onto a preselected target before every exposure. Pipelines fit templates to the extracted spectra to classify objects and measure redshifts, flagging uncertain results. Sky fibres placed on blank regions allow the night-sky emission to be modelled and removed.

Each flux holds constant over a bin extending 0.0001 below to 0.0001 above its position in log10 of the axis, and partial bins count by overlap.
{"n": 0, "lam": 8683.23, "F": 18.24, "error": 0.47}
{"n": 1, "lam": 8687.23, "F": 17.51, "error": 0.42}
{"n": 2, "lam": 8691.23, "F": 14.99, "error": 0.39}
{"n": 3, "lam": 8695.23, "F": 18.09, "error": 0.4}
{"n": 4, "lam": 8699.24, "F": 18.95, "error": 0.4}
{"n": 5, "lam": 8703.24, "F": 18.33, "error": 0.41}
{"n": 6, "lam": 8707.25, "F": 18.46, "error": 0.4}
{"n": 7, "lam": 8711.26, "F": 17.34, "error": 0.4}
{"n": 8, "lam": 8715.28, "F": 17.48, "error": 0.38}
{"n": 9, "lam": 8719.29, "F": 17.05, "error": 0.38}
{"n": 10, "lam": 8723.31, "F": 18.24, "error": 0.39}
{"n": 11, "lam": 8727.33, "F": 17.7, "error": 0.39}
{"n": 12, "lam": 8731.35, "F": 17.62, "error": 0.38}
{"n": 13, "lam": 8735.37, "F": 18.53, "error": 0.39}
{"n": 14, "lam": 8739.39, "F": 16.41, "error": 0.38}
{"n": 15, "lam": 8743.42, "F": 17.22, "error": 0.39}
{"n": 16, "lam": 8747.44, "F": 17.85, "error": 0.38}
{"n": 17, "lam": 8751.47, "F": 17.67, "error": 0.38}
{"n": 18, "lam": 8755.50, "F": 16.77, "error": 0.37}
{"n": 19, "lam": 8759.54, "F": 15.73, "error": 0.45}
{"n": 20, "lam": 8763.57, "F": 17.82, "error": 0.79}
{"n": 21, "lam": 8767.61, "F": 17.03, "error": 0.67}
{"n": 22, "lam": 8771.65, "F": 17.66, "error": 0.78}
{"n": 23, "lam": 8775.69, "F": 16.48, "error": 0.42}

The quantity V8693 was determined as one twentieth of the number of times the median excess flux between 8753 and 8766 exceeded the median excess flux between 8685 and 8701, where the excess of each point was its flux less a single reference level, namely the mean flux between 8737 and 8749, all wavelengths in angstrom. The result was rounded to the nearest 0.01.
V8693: -0.03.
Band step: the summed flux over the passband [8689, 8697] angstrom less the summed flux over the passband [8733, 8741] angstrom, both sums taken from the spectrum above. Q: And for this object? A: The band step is -1.9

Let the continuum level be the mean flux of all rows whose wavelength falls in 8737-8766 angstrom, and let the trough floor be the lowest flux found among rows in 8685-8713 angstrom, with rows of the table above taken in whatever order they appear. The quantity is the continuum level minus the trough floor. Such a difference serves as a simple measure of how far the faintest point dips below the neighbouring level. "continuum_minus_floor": 2.1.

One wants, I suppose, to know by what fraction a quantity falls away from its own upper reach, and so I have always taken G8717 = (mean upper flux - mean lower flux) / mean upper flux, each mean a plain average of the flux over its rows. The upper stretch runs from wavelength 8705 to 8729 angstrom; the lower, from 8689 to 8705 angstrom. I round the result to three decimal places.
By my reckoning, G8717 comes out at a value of 0.007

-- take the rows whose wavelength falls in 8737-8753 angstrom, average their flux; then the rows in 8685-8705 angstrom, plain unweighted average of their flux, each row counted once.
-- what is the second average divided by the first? 1.02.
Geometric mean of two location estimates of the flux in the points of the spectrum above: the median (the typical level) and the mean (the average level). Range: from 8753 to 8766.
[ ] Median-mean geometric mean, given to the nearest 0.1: 16.8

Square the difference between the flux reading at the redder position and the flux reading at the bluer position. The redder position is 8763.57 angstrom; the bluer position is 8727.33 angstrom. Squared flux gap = 0.01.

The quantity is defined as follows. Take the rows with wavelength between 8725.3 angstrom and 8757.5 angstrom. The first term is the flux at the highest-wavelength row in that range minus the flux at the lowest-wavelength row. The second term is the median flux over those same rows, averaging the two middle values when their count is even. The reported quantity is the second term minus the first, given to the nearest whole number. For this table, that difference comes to 19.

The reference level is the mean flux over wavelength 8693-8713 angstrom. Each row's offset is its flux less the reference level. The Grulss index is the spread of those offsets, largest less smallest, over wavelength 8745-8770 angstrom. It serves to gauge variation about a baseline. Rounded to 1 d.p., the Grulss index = 2.1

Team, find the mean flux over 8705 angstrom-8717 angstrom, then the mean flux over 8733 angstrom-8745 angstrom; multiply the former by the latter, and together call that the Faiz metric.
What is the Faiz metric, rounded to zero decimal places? 309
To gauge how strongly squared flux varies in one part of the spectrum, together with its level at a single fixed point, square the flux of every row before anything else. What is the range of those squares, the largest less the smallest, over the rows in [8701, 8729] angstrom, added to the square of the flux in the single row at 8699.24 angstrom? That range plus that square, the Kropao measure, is 409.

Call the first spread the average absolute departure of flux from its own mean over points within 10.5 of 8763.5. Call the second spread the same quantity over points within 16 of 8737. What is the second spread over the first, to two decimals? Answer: 0.71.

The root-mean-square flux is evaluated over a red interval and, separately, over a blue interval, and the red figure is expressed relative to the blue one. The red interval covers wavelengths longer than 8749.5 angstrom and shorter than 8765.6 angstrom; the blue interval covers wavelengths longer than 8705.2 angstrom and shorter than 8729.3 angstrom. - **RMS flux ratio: 0.96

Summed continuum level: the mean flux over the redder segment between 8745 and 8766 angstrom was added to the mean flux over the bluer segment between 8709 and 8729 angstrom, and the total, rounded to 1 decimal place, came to 34.7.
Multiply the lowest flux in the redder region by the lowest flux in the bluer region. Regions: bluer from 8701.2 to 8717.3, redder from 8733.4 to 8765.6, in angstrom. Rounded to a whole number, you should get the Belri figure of 273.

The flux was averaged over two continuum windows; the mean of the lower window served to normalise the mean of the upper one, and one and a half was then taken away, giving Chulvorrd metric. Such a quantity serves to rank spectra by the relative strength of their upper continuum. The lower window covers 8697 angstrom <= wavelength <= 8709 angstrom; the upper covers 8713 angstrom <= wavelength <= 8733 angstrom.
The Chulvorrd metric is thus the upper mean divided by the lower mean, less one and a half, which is -0.552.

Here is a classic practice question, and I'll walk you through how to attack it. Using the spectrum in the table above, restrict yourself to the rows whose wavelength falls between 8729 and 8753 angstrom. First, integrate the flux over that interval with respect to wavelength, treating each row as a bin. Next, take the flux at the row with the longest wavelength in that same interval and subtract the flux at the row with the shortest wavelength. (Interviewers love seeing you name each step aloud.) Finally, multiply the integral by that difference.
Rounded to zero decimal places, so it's 21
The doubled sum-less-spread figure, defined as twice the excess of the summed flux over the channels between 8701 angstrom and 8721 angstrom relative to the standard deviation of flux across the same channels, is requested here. 176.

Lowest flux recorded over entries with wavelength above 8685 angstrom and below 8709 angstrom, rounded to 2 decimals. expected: 14.99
